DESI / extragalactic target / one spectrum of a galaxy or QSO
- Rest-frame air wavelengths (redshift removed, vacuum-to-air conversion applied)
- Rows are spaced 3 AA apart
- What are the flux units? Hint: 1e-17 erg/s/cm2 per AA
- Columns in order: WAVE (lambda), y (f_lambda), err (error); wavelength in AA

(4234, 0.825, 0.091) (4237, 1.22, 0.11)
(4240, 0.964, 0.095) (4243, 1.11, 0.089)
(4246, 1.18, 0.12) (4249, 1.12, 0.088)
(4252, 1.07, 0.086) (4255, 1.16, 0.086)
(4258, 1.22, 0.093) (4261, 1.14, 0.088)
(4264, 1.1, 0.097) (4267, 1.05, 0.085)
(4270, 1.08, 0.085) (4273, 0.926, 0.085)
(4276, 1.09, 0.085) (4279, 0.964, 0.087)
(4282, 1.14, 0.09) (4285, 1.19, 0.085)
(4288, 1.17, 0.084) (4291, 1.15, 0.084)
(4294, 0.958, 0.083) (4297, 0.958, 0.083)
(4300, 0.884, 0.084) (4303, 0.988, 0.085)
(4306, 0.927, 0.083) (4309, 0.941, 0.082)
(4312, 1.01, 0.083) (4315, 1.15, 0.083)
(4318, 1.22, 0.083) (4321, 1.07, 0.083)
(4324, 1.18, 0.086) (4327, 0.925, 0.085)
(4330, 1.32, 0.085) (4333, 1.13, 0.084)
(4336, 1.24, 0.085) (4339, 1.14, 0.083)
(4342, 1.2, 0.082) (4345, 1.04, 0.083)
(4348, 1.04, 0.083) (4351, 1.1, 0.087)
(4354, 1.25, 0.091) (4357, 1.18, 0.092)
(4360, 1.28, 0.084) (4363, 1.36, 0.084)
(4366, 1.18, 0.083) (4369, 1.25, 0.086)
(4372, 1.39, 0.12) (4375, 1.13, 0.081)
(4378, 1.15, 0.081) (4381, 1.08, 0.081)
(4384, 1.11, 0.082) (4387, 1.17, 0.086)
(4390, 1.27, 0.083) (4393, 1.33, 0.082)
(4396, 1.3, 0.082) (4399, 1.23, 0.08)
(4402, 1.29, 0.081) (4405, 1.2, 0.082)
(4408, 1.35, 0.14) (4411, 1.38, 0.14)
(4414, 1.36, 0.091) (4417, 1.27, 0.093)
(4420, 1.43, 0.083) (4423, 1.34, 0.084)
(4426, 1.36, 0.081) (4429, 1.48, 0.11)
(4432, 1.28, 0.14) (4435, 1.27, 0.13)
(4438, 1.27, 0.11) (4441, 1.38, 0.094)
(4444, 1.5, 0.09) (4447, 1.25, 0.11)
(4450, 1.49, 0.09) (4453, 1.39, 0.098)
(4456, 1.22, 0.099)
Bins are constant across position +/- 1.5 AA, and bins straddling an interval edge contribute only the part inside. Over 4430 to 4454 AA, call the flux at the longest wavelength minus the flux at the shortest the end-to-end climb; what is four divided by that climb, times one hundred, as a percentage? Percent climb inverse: 3636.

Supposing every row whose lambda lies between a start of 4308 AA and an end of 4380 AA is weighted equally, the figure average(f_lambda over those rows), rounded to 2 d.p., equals 1.16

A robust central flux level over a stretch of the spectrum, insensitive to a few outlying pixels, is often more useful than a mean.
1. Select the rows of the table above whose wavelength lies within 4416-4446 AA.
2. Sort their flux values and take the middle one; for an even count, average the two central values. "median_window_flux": 1.35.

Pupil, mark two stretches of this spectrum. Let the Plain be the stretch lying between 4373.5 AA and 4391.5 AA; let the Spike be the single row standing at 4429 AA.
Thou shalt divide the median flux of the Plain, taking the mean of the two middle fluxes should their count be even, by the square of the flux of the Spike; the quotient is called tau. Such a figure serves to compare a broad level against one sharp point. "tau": 0.52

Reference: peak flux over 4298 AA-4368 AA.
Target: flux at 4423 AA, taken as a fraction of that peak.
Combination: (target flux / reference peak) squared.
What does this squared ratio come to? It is 0.97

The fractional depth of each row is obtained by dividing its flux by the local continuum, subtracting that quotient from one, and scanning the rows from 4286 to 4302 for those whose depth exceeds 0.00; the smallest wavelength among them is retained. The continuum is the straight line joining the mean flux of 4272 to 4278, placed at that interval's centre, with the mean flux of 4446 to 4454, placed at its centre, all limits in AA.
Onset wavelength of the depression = 4294 AA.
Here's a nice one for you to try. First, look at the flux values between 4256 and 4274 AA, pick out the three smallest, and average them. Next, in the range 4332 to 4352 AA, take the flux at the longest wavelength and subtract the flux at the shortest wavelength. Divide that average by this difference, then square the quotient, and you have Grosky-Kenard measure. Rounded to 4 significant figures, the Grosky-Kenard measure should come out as 1153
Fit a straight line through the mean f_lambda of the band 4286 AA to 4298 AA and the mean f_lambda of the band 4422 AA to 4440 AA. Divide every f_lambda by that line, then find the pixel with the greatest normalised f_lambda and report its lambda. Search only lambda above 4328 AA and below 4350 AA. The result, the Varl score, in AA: 4330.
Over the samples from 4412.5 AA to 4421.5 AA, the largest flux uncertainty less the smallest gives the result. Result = 0.010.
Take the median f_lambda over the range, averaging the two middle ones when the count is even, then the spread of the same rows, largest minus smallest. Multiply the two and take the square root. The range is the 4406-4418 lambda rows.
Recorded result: 0.39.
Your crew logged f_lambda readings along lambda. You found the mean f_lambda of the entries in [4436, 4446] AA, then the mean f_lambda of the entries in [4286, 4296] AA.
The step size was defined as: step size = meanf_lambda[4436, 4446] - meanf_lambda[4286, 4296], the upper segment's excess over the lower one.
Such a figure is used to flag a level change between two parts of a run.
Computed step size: 0.3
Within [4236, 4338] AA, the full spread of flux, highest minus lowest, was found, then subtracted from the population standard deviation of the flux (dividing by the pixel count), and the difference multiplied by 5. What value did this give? -1.63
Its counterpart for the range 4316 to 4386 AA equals -1.79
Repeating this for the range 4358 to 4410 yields -1.10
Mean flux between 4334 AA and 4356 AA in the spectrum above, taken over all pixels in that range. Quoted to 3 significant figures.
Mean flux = 1.14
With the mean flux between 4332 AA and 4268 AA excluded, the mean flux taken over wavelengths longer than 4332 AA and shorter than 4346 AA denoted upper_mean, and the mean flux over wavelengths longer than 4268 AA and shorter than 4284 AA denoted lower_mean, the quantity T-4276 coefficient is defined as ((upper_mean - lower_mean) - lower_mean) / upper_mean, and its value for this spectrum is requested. -0.81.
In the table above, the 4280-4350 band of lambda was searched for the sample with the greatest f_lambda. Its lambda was 4330 AA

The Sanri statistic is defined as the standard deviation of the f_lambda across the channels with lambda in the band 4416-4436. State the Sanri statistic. 0.08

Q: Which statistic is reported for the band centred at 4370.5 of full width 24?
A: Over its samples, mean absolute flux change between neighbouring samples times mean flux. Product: 0.14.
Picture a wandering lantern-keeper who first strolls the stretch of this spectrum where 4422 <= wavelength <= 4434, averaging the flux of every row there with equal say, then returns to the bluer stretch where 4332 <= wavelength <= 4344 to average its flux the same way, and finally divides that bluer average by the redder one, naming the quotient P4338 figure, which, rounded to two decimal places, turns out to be 0.86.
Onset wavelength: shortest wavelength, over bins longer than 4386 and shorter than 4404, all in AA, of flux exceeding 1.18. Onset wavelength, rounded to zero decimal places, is 4390 AA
